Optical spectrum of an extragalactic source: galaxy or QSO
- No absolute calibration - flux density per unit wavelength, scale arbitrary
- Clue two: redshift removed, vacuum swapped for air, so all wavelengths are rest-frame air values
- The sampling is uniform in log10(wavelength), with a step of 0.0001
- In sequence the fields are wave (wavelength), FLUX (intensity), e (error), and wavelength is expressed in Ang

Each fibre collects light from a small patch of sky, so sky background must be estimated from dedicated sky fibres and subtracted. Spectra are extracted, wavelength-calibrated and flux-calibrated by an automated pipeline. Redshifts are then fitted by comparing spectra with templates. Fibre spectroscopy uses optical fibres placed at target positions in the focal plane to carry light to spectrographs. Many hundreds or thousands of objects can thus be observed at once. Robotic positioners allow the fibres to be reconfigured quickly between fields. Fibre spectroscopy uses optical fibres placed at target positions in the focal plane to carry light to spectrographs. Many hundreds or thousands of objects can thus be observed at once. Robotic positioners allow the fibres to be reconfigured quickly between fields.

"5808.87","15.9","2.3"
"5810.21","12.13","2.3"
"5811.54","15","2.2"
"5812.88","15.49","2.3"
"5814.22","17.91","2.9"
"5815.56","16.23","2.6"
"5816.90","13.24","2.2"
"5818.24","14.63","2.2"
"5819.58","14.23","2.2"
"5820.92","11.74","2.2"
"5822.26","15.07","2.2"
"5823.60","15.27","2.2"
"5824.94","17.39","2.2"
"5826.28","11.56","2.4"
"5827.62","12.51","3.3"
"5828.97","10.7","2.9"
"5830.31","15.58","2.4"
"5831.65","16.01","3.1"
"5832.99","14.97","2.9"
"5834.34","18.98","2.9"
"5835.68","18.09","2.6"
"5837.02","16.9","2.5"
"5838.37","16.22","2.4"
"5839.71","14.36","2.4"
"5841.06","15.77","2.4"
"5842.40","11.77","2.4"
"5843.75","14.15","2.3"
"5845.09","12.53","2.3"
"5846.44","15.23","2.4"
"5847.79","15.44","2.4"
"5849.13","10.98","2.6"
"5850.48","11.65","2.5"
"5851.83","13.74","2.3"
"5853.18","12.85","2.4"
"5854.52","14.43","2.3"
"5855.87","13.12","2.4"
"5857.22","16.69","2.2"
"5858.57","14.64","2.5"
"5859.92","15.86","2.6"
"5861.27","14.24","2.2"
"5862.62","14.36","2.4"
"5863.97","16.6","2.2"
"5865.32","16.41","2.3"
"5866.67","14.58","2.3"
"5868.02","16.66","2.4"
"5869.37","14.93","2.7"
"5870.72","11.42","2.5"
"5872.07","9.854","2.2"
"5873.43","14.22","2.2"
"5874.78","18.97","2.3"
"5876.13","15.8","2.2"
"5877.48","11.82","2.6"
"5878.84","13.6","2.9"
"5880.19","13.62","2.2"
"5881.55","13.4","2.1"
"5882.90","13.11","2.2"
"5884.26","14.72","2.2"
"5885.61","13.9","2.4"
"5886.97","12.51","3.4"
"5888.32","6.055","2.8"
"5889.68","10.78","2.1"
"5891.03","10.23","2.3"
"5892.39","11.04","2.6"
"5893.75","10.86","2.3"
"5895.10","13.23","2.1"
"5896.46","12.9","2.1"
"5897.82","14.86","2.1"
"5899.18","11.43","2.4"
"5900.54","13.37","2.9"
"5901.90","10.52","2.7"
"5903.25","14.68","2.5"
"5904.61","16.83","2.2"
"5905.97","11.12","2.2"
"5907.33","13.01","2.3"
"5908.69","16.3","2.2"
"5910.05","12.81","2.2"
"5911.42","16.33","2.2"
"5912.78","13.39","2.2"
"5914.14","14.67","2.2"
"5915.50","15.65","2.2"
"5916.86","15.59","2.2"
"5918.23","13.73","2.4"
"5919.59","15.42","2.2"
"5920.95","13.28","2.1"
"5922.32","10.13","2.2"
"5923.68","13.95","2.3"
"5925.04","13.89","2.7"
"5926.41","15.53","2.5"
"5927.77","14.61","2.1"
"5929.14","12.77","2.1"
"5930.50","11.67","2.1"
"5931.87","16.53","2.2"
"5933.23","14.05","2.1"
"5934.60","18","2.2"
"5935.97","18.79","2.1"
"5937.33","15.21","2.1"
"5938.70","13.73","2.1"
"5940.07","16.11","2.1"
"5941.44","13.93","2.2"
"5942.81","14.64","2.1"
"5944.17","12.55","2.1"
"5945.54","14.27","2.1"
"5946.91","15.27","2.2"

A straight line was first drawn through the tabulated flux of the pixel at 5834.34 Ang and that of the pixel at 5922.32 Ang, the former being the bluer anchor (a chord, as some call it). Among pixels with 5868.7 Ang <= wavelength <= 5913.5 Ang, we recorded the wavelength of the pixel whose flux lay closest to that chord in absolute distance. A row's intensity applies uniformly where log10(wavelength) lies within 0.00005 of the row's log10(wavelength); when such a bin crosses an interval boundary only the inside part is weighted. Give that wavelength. 5885.61 Ang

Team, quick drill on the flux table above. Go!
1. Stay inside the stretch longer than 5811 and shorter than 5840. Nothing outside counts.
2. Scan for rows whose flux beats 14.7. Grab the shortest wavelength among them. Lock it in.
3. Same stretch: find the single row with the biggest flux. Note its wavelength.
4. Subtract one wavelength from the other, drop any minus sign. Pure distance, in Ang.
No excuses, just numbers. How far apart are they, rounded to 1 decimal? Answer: 22.8 Ang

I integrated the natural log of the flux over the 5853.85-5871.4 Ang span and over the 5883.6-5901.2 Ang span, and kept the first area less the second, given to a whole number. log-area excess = 4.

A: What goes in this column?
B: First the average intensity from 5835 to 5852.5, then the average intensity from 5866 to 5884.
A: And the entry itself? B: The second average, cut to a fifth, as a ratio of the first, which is 0.195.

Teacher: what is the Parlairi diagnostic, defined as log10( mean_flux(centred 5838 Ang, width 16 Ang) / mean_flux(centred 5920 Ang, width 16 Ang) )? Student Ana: 0.038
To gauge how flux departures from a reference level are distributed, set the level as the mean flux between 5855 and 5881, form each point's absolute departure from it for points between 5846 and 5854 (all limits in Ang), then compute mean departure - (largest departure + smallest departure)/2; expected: -0.35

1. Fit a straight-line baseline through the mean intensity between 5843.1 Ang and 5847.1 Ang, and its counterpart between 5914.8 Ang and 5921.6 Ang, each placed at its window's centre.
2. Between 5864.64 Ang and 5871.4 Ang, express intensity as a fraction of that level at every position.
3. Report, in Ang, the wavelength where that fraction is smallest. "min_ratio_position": 5870.72 Ang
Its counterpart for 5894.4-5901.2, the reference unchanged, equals 5899.18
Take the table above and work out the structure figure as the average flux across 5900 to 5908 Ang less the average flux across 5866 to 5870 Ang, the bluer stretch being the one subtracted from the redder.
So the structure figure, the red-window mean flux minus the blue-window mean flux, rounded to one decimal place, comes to -2.1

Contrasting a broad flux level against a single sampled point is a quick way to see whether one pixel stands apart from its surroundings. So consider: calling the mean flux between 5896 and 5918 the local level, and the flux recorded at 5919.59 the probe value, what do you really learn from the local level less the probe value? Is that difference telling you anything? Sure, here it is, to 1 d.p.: -1.5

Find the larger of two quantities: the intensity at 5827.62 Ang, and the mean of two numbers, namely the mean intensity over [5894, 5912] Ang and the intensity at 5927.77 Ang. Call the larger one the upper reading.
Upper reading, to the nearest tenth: 14.1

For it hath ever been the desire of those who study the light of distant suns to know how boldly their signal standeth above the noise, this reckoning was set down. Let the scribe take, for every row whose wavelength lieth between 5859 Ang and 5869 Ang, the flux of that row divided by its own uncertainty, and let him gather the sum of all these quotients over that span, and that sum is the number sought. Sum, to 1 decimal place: 46.5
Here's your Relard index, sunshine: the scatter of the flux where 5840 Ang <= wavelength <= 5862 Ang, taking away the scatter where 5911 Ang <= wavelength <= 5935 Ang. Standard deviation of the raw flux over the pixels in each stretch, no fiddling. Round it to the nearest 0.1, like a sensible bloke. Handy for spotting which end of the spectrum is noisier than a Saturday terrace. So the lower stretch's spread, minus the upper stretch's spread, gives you -0.2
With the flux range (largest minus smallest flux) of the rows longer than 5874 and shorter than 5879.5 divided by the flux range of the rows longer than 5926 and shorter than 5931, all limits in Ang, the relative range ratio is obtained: 1.9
